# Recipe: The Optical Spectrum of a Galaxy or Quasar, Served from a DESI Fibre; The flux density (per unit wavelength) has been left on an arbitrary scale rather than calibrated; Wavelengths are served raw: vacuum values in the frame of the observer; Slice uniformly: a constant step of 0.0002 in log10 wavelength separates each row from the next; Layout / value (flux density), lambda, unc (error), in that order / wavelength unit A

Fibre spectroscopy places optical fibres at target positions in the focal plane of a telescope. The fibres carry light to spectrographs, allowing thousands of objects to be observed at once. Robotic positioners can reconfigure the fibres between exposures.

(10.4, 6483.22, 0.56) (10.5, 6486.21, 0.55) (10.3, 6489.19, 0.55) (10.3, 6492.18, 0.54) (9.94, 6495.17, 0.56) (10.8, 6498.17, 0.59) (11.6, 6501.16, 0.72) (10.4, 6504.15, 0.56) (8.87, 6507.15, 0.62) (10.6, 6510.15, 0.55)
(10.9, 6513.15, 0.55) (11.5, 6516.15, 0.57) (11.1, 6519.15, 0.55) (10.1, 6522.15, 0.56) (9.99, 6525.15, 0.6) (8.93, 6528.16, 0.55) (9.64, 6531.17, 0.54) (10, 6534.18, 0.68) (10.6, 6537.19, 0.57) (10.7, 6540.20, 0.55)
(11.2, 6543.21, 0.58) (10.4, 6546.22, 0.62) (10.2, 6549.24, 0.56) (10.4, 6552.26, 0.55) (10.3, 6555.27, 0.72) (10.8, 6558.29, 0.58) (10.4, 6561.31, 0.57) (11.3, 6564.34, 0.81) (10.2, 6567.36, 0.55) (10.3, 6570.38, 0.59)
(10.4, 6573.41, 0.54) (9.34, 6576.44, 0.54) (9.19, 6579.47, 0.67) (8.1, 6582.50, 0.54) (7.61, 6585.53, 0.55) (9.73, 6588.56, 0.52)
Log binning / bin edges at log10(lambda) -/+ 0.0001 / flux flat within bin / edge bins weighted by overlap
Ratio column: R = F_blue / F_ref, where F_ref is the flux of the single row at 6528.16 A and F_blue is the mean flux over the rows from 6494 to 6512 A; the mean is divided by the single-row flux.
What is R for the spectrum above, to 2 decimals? 1.16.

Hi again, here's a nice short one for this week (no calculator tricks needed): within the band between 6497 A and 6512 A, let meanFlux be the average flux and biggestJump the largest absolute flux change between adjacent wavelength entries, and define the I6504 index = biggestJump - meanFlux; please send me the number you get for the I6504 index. -8.7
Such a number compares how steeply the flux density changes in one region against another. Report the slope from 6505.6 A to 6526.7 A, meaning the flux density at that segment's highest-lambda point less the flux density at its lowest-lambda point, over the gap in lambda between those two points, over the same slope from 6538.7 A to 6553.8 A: -2.5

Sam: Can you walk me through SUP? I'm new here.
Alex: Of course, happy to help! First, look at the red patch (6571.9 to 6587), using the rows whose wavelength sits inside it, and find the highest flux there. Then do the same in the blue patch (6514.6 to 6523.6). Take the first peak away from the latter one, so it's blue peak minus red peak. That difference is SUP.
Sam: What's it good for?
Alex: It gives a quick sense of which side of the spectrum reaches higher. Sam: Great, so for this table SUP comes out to 1.1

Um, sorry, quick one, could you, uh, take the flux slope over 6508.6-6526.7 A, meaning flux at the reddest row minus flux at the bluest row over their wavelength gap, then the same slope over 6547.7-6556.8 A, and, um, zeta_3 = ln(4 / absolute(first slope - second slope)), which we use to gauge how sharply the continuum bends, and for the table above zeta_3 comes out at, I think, 4.2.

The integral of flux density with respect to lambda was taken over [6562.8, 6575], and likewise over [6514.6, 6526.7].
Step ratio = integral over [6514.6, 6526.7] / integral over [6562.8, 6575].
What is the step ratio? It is 1.00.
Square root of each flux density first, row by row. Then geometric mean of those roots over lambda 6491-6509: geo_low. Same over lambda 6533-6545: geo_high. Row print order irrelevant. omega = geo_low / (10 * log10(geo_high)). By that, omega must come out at 0.625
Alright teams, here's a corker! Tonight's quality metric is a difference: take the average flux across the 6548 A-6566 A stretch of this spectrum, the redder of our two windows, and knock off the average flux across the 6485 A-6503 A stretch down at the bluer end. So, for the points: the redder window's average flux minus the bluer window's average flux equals -0.01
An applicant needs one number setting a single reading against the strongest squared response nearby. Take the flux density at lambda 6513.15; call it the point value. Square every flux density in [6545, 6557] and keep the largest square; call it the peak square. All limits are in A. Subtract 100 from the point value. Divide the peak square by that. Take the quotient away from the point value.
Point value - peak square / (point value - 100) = 12.1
